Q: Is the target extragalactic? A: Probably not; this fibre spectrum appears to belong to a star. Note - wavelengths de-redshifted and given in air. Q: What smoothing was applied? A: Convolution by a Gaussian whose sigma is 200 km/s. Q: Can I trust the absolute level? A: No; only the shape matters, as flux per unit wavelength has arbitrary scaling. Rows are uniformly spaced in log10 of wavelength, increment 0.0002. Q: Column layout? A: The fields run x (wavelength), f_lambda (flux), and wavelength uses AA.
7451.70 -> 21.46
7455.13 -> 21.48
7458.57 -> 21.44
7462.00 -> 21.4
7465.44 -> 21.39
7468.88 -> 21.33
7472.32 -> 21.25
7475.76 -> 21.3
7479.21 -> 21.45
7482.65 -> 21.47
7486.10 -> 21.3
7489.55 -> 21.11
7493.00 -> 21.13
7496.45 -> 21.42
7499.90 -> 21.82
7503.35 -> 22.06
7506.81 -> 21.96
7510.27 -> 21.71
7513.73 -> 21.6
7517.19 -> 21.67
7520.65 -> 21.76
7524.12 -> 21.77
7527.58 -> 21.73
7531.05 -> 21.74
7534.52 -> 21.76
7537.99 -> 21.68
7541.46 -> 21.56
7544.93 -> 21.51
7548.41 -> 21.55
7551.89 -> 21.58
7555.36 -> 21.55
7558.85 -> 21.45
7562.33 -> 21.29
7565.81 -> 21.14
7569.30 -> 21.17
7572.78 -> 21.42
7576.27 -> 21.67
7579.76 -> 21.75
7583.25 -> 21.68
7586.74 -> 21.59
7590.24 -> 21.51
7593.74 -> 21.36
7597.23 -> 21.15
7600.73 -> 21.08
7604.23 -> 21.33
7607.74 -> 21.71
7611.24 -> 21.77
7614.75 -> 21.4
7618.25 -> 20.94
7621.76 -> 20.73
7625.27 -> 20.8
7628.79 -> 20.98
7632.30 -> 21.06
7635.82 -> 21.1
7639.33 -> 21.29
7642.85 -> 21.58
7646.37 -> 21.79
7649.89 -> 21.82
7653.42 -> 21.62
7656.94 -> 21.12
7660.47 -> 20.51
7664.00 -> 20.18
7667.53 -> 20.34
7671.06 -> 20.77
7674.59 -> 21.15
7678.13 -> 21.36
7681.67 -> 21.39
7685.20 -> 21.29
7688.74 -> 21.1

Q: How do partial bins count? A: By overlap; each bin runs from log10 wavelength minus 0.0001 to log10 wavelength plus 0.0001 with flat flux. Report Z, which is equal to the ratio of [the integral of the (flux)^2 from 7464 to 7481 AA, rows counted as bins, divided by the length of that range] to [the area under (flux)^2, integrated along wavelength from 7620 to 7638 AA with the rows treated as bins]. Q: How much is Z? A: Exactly 0.058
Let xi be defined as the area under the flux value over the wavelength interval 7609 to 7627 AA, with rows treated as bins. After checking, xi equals 381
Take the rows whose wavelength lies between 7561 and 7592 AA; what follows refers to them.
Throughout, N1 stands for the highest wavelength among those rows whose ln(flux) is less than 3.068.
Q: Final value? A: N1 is 7572.78 AA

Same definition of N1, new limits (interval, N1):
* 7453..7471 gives 7468.88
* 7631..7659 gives 7656.94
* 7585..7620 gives 7618.25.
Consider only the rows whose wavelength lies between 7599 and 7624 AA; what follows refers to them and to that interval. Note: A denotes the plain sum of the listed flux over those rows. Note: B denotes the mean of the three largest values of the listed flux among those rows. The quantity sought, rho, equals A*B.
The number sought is 3222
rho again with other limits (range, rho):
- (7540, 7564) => 3245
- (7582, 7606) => 3233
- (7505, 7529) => 3323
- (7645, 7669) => 3205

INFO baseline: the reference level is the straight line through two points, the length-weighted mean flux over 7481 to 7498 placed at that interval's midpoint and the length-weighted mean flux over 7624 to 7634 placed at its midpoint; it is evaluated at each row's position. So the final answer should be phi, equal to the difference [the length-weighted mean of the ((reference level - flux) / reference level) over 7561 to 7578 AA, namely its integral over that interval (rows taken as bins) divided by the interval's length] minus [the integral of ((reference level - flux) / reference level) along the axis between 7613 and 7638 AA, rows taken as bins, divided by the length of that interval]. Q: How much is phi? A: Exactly -0.009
